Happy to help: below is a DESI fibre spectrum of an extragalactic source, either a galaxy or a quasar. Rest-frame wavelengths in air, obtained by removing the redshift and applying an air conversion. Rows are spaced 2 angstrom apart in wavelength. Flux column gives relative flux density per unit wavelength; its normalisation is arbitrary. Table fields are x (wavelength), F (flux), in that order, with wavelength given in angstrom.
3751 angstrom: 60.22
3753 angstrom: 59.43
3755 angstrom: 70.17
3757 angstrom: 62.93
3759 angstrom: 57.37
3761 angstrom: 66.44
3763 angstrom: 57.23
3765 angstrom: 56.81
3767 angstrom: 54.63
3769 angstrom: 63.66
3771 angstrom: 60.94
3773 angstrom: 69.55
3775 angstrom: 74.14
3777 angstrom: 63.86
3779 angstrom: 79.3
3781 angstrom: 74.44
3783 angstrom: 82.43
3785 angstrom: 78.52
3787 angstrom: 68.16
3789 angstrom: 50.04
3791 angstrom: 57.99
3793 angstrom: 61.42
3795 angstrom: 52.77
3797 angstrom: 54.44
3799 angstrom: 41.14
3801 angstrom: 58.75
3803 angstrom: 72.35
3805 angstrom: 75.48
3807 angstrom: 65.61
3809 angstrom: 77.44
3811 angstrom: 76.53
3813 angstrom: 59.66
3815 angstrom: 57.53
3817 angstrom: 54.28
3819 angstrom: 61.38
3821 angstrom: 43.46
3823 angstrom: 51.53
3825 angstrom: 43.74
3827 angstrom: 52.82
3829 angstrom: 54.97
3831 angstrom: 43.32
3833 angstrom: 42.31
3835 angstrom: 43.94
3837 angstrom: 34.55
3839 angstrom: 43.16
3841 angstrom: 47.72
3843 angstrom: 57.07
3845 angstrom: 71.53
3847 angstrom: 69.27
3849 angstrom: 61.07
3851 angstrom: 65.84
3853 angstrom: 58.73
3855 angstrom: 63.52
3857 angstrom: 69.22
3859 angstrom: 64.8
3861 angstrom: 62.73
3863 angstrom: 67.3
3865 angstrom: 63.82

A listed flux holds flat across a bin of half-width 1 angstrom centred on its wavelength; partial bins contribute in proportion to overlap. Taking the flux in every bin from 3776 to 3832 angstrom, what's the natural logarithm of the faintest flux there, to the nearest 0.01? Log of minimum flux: 3.72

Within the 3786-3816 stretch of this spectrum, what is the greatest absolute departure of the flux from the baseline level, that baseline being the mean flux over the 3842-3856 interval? 23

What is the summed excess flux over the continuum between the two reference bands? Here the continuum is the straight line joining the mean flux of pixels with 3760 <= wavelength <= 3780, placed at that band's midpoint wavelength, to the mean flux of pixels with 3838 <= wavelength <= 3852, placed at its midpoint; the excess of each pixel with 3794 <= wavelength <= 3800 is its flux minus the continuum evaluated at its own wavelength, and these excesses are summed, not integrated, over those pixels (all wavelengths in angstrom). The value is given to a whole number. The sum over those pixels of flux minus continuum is -40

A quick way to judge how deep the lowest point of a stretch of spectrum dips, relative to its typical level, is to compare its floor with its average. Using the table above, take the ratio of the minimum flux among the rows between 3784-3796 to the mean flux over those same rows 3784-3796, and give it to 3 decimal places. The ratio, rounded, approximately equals 0.814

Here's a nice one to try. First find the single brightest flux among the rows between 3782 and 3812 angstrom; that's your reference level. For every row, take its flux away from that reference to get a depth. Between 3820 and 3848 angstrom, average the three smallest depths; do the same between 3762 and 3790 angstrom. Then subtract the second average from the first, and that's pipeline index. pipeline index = 14.1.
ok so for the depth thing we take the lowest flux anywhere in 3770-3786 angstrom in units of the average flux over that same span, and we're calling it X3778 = 0.84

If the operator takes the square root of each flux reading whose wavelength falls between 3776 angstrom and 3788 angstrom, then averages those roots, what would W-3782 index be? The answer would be 8.62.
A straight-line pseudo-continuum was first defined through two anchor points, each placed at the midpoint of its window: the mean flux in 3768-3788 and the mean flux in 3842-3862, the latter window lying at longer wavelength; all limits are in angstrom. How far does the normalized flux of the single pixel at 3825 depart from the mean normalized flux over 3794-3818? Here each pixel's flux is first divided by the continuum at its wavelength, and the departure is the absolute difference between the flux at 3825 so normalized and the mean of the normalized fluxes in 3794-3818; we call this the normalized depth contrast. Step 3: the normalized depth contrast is 0.25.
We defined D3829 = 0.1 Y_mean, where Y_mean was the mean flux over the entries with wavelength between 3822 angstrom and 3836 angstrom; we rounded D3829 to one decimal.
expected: 4.8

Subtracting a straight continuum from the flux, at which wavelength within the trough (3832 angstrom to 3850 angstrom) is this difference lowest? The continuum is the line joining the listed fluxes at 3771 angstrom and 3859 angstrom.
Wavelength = 3837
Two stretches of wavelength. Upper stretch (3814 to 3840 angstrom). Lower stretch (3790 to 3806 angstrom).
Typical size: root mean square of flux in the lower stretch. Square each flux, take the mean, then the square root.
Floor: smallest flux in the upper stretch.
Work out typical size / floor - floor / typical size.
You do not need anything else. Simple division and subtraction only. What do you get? 1.2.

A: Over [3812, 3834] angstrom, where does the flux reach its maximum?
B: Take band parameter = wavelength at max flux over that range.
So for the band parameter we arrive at 3819 angstrom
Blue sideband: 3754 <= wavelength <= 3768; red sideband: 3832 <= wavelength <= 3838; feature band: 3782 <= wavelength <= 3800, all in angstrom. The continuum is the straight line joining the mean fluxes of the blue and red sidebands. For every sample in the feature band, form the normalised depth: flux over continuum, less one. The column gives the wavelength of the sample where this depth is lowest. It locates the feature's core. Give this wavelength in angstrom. 3799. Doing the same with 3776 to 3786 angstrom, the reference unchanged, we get 3777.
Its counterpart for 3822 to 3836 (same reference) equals 3825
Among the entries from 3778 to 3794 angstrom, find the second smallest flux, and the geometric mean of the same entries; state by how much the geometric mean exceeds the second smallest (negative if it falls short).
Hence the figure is 10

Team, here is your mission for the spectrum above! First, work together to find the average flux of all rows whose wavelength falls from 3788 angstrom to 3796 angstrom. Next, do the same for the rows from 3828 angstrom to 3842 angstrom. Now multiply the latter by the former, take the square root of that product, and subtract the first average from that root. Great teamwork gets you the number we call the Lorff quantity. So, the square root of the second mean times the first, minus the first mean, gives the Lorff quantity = -6.0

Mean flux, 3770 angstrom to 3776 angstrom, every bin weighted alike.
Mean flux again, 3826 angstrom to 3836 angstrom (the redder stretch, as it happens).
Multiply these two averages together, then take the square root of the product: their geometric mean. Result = 57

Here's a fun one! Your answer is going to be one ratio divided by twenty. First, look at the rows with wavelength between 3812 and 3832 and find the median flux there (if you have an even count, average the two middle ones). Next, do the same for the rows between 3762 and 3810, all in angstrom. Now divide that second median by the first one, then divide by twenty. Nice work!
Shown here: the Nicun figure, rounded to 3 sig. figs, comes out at 0.0595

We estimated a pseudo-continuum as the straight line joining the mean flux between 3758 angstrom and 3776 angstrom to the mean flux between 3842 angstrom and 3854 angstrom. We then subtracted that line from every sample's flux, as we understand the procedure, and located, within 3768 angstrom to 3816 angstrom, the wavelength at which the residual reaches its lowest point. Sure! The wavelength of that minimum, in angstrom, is 3799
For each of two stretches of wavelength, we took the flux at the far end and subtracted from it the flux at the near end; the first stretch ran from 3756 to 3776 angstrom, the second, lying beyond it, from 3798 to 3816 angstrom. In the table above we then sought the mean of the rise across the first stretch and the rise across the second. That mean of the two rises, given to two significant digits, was 14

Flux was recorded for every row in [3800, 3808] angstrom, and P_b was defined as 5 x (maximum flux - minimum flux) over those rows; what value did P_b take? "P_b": 84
